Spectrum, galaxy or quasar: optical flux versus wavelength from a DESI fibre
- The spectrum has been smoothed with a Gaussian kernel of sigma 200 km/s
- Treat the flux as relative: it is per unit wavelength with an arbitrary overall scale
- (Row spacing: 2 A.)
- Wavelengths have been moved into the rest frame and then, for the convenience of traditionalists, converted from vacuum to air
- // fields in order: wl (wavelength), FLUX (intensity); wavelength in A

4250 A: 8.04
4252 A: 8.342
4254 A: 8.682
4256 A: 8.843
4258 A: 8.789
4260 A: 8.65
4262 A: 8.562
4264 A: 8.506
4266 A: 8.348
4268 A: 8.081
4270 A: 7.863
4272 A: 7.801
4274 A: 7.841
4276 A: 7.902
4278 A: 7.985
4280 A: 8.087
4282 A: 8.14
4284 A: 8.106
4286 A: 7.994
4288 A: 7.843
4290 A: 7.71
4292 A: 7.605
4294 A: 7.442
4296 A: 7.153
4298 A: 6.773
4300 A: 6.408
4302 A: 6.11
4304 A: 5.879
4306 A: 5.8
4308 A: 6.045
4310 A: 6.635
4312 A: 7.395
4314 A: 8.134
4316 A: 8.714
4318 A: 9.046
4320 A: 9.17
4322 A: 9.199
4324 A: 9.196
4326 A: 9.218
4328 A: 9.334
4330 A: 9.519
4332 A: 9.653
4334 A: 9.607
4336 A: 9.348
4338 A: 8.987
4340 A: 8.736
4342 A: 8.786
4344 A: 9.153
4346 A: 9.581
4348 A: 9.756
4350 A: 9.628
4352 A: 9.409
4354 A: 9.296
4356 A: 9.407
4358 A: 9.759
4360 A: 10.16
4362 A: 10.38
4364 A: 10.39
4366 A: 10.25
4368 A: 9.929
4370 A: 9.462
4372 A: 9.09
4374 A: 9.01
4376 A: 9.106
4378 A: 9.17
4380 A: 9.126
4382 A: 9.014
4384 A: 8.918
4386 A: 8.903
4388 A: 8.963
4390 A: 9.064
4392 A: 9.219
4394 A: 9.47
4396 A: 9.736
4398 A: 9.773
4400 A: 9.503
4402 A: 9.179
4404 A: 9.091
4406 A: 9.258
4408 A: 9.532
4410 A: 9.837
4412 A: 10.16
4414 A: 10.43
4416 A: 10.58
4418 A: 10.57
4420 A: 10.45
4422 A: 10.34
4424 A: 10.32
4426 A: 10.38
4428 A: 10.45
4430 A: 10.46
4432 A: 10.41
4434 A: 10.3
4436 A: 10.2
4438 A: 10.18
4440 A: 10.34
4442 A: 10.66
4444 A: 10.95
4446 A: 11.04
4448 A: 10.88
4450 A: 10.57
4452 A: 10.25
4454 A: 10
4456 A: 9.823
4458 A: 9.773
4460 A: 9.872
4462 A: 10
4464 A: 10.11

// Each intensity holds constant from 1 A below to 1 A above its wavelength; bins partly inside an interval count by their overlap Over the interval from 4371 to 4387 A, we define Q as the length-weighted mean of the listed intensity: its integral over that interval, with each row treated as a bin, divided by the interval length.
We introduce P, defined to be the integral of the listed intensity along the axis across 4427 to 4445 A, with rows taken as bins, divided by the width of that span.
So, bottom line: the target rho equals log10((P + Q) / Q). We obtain 0.333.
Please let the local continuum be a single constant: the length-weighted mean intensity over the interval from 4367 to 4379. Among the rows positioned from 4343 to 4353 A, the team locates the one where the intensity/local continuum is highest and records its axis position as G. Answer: 4348 A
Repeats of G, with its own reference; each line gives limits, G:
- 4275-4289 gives 4282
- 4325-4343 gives 4332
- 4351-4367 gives 4364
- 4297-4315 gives 4314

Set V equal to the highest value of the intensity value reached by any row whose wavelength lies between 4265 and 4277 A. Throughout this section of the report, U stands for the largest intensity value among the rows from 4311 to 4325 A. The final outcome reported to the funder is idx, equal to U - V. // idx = 0.9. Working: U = 9.199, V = 8.348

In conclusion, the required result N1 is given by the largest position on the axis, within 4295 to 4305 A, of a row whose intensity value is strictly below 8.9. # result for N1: 4304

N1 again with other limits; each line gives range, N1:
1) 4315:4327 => 4316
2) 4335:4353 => 4342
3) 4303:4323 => 4316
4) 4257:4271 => 4270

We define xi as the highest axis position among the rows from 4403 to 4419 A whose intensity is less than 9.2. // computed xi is 4404 A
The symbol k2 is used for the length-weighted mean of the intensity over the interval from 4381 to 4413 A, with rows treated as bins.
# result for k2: 9.4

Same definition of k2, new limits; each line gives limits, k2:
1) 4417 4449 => 10.5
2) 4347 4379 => 9.6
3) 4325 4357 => 9.3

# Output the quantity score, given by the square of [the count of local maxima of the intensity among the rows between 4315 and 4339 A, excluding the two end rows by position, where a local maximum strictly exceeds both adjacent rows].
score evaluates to 4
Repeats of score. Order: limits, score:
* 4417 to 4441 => 1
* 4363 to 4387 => 1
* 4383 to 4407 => 1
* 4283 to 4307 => 0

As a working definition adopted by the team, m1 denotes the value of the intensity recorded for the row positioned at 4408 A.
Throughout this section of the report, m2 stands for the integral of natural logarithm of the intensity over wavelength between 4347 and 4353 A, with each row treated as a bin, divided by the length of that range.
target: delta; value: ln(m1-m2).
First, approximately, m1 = 9.532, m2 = 2.26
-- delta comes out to 1.98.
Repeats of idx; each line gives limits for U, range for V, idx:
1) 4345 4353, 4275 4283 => 1.6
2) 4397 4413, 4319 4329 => 0.8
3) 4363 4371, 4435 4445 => -0.6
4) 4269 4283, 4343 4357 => -1.6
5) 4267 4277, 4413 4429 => -2.5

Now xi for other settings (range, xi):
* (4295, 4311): 4310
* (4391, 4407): 4404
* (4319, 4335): 4324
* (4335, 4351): 4344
